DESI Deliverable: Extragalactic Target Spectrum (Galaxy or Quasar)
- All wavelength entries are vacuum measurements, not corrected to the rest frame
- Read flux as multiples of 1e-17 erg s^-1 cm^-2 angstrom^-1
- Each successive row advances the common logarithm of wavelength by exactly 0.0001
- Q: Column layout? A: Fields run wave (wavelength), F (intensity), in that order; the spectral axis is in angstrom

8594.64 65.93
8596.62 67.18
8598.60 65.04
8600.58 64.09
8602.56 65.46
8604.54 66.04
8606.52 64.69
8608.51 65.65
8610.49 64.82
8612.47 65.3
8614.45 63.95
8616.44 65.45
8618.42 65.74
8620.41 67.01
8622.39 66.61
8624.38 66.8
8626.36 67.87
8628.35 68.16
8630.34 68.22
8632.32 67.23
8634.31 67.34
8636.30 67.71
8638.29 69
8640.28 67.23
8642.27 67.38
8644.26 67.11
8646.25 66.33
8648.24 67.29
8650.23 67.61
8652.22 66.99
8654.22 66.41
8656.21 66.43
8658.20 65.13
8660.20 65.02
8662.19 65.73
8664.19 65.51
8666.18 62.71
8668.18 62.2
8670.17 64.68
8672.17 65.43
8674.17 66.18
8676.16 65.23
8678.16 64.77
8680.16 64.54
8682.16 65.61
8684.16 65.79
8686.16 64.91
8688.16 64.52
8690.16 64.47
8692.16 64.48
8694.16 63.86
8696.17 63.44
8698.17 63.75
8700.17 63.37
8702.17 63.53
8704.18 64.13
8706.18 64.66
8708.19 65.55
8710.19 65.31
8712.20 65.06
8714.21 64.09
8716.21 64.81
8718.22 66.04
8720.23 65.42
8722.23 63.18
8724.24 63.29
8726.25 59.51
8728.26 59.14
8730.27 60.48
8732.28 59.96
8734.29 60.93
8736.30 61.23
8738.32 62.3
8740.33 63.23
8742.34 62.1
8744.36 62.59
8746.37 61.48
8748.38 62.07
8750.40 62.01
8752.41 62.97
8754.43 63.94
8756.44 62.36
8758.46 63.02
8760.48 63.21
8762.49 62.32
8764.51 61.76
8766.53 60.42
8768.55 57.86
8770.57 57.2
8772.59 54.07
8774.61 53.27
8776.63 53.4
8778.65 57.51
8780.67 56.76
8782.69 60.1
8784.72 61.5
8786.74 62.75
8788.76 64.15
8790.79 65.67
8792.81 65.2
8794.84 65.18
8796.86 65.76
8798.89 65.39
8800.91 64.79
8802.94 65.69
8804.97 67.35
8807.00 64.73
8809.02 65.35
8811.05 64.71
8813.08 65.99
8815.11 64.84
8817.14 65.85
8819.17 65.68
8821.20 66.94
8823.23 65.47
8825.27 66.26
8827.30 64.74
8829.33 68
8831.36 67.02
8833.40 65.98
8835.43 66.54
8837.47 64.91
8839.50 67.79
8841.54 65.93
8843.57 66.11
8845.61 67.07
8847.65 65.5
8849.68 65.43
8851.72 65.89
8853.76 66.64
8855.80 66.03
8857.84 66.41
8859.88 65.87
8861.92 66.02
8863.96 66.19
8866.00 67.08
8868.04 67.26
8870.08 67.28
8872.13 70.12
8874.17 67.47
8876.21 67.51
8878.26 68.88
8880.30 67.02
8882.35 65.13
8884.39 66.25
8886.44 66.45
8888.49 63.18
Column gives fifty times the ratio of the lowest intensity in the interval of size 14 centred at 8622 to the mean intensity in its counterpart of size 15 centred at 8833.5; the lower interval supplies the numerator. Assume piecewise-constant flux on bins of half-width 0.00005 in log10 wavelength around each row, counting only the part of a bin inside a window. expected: 49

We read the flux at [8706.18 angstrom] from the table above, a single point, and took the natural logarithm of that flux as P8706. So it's 4.17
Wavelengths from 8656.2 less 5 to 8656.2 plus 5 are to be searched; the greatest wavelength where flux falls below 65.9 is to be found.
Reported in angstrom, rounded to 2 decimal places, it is 8660.20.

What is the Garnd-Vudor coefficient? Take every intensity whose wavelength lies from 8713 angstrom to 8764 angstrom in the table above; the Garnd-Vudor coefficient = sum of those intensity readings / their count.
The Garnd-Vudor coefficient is 62.5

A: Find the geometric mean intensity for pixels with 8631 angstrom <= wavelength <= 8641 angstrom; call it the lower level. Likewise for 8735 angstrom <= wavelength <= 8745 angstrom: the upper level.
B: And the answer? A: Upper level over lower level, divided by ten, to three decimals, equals 0.092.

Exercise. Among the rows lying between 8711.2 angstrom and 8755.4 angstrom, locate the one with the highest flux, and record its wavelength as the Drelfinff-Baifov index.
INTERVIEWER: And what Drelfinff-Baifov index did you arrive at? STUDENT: 8718.22 angstrom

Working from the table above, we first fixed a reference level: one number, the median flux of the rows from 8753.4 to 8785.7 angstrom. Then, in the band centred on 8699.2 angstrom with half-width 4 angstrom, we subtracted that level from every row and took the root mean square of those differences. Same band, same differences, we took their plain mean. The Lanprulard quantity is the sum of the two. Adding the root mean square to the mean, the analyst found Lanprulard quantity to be 6.5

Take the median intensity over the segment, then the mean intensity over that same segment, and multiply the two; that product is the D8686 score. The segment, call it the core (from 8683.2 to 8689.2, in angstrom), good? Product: 4224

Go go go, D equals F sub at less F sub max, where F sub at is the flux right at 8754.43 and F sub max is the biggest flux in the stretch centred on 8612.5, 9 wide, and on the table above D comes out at -2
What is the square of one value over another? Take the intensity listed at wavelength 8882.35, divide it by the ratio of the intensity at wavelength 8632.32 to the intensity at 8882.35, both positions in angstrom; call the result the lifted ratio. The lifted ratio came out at 63.1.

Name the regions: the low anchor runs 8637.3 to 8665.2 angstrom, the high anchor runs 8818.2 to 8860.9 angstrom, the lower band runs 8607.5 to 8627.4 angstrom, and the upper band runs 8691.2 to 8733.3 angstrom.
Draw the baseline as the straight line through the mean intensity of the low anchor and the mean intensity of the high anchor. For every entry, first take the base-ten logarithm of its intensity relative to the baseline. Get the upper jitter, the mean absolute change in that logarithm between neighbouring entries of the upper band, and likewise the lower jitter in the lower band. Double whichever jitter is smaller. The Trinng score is 0.0109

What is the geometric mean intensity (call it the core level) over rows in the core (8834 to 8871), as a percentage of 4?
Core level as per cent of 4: 1658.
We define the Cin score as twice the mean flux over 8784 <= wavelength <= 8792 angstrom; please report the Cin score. 127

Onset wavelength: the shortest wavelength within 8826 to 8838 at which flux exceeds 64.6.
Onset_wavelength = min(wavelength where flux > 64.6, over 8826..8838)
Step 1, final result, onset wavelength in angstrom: 8827.30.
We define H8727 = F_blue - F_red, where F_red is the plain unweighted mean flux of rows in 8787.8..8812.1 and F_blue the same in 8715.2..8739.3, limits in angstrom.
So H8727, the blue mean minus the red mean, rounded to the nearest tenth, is -3.1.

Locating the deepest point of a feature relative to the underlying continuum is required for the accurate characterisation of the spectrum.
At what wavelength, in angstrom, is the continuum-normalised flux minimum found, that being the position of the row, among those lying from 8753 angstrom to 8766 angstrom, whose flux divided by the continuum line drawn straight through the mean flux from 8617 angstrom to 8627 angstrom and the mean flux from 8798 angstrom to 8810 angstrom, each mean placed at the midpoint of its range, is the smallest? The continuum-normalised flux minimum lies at 8764.51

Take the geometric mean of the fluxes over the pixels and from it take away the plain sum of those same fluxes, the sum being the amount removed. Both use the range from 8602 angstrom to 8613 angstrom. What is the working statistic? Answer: -327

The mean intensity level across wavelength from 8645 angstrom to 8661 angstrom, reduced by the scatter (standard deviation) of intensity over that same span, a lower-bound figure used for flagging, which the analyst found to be 65.5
